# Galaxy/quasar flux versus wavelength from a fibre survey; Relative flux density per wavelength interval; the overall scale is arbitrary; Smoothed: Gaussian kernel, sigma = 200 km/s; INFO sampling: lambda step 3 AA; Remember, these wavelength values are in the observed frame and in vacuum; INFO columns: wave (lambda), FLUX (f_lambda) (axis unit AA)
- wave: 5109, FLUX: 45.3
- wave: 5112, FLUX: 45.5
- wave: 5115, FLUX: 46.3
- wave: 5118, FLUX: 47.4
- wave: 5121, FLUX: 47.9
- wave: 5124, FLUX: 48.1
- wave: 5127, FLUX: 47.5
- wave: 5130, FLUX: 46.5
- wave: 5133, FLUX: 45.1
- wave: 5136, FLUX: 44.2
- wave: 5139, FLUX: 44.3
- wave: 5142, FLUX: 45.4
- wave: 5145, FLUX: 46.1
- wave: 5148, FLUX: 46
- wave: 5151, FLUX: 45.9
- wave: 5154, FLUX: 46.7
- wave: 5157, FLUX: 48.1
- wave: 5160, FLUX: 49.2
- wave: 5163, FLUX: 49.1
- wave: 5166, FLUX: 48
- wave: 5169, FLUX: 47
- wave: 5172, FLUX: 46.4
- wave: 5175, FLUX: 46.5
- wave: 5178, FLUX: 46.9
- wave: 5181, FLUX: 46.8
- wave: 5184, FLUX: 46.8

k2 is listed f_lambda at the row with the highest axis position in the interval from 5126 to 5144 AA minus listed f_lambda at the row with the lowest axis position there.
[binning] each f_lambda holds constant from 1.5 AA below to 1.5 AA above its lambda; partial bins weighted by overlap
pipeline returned -2.1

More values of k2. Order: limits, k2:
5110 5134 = -0.4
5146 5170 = 1.0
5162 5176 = -2.6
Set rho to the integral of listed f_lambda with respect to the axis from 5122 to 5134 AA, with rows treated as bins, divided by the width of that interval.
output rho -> 46.9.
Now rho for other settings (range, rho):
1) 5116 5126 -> 47.7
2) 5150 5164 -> 47.8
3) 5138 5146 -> 45.3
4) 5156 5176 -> 47.8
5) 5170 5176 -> 46.5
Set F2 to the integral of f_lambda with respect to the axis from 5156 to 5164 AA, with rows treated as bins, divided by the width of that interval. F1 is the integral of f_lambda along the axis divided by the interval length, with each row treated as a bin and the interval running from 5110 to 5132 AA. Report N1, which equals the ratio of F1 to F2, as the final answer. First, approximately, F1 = 46.9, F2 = 48.8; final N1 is 0.96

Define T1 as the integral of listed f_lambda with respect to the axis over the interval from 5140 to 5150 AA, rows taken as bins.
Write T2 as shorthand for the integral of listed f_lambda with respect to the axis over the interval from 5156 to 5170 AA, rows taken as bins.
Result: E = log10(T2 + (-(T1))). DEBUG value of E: 2.34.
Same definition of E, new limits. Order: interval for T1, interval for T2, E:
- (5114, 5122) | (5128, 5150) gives 2.79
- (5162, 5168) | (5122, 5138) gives 2.65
